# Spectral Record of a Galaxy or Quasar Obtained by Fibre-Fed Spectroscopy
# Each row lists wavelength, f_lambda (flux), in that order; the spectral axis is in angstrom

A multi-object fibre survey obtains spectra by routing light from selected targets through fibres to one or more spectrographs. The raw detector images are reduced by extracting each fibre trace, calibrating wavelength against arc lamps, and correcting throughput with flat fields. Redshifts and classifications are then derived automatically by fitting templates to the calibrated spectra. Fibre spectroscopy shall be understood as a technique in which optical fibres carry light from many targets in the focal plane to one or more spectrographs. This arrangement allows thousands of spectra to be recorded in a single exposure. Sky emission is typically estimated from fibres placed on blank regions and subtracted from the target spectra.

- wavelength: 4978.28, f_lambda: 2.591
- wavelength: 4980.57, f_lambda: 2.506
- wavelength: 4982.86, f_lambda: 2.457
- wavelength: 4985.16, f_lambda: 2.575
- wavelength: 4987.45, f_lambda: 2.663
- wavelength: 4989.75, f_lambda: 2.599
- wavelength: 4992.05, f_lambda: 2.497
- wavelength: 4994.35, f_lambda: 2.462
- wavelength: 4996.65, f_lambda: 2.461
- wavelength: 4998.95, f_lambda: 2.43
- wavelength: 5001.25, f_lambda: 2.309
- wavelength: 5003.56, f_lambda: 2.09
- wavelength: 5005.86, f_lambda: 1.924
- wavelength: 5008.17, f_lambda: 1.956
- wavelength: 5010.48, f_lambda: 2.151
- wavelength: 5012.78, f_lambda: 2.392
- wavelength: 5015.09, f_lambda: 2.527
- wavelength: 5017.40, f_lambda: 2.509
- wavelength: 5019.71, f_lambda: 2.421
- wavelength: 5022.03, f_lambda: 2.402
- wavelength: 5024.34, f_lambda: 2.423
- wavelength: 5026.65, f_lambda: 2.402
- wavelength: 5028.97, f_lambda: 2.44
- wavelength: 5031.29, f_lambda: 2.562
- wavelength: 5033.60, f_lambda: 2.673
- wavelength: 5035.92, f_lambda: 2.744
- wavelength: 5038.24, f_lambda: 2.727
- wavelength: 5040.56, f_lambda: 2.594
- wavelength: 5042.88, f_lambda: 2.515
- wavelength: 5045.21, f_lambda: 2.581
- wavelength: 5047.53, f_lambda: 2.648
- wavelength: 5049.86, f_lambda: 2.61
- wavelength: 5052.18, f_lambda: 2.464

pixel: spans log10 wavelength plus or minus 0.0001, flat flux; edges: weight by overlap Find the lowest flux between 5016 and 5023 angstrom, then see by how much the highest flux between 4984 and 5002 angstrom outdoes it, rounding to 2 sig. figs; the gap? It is 0.26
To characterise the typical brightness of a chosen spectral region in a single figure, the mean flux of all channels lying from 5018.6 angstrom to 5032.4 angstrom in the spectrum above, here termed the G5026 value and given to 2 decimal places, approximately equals 2.44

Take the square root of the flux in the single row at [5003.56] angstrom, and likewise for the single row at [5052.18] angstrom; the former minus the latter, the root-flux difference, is -0.124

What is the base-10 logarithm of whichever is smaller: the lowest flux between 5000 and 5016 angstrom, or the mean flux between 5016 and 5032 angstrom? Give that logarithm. 0.284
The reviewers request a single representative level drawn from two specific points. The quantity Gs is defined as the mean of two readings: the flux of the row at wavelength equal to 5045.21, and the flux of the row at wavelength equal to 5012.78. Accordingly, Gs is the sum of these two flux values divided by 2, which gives 2.49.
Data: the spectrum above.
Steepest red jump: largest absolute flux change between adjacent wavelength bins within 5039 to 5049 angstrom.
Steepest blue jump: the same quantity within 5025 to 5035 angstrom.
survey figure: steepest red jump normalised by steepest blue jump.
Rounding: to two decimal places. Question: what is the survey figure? 0.65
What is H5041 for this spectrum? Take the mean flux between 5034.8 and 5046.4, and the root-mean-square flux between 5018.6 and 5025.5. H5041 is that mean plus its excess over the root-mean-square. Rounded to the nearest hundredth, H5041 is 2.85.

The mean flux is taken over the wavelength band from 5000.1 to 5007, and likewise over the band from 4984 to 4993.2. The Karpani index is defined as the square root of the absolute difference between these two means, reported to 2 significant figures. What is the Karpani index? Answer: 0.69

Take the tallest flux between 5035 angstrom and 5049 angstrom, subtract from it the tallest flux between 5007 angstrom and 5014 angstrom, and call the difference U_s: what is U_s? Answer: 0.35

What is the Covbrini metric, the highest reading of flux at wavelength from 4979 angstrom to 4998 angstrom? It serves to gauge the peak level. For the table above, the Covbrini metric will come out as 2.663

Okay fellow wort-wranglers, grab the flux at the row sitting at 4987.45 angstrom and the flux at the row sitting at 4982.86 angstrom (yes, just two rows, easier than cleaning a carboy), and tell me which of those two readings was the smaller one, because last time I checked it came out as 2.46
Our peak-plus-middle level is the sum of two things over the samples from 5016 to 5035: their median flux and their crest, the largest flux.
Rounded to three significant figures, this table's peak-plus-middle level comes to 5.10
